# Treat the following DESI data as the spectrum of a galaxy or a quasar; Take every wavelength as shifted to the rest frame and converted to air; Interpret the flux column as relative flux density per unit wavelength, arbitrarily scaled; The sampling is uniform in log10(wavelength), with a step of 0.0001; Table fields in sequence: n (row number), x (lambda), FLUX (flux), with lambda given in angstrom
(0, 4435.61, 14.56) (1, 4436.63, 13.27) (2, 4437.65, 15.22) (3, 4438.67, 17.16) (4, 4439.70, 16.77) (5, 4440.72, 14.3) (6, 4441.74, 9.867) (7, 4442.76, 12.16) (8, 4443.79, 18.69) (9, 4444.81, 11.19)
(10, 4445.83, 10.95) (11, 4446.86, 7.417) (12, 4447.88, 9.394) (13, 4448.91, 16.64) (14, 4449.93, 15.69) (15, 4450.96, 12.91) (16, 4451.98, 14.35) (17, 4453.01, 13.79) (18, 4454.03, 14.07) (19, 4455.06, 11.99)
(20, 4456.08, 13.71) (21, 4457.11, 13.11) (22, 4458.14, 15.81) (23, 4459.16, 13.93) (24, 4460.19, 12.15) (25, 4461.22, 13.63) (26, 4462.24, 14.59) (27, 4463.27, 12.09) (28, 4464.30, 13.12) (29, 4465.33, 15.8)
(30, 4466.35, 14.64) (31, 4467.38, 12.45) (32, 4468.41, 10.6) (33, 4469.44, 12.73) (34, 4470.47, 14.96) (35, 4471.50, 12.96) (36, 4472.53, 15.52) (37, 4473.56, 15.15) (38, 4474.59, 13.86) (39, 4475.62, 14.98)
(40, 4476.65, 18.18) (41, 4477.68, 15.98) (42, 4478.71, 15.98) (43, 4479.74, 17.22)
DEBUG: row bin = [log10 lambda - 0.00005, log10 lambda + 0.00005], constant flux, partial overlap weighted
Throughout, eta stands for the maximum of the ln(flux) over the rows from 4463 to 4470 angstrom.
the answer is 2.76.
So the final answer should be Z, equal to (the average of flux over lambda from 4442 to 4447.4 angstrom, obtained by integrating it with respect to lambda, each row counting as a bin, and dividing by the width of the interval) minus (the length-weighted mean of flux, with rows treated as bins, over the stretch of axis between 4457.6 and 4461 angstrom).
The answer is -2.0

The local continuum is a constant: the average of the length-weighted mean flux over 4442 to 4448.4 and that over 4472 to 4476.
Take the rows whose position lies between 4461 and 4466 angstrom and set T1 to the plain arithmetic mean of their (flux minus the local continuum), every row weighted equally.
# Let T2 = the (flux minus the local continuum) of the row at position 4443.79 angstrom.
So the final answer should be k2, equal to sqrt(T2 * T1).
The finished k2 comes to 1.9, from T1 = 0.6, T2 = 5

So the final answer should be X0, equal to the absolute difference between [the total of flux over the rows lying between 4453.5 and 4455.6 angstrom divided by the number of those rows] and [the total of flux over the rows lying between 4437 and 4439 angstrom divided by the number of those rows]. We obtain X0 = 3.2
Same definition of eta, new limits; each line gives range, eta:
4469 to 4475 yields 2.74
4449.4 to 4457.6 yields 2.75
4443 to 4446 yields 2.93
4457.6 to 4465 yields 2.76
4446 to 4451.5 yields 2.81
